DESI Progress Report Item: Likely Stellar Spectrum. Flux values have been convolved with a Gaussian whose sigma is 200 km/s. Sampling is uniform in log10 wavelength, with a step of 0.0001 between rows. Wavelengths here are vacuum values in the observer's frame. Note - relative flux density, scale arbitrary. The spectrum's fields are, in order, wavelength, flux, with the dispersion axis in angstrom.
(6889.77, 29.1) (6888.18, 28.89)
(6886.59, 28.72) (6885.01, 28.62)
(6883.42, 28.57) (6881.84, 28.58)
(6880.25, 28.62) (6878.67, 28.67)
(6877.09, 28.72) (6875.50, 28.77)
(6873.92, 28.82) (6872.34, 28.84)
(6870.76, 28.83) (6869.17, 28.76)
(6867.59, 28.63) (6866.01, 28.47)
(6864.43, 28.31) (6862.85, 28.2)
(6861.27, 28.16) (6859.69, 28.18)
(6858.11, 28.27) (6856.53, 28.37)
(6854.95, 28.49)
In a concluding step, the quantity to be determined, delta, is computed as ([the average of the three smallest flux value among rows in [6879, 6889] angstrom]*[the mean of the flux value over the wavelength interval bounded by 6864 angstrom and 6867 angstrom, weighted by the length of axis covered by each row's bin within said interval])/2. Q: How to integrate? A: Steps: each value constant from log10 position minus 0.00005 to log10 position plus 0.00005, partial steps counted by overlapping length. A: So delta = 406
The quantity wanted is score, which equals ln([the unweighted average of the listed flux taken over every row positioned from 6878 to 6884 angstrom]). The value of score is 3.35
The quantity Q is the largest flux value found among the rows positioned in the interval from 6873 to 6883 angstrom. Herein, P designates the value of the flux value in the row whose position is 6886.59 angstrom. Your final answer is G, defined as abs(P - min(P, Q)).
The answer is 0.00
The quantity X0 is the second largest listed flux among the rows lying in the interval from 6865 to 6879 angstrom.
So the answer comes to 28.83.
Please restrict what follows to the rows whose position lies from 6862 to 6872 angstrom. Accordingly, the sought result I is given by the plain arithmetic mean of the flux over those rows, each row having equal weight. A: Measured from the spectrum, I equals 28.53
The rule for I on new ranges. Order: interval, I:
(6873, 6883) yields 28.70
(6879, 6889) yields 28.67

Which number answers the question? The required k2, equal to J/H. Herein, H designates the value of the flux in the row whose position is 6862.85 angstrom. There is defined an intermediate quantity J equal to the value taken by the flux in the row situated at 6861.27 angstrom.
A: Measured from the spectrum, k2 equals 1.00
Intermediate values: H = 28.2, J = 28.16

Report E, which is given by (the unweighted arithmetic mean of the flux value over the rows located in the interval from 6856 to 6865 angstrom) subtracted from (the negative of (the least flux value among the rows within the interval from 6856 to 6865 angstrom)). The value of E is -56.4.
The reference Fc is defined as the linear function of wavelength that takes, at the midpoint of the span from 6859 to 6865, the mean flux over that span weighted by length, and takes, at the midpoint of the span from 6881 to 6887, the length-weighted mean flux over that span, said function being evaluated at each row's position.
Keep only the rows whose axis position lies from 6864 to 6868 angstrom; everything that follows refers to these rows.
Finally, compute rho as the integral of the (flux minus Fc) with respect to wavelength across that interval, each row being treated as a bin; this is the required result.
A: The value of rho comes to 0.74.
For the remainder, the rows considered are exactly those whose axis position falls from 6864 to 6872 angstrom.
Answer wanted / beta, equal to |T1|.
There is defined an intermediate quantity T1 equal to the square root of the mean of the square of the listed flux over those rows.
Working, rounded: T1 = 28.60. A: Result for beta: 28.6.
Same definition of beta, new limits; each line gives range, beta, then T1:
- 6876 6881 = 28.7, 28.67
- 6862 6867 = 28.3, 28.33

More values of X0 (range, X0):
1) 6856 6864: 28.27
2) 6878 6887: 28.67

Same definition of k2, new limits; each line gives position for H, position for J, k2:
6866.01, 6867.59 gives 1.01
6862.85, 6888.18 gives 1.02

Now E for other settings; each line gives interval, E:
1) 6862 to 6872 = -56.7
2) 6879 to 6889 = -57.2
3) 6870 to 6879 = -57.4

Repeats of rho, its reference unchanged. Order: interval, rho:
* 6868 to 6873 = 2.14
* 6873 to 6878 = 1.55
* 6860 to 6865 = -0.02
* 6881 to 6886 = -0.06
